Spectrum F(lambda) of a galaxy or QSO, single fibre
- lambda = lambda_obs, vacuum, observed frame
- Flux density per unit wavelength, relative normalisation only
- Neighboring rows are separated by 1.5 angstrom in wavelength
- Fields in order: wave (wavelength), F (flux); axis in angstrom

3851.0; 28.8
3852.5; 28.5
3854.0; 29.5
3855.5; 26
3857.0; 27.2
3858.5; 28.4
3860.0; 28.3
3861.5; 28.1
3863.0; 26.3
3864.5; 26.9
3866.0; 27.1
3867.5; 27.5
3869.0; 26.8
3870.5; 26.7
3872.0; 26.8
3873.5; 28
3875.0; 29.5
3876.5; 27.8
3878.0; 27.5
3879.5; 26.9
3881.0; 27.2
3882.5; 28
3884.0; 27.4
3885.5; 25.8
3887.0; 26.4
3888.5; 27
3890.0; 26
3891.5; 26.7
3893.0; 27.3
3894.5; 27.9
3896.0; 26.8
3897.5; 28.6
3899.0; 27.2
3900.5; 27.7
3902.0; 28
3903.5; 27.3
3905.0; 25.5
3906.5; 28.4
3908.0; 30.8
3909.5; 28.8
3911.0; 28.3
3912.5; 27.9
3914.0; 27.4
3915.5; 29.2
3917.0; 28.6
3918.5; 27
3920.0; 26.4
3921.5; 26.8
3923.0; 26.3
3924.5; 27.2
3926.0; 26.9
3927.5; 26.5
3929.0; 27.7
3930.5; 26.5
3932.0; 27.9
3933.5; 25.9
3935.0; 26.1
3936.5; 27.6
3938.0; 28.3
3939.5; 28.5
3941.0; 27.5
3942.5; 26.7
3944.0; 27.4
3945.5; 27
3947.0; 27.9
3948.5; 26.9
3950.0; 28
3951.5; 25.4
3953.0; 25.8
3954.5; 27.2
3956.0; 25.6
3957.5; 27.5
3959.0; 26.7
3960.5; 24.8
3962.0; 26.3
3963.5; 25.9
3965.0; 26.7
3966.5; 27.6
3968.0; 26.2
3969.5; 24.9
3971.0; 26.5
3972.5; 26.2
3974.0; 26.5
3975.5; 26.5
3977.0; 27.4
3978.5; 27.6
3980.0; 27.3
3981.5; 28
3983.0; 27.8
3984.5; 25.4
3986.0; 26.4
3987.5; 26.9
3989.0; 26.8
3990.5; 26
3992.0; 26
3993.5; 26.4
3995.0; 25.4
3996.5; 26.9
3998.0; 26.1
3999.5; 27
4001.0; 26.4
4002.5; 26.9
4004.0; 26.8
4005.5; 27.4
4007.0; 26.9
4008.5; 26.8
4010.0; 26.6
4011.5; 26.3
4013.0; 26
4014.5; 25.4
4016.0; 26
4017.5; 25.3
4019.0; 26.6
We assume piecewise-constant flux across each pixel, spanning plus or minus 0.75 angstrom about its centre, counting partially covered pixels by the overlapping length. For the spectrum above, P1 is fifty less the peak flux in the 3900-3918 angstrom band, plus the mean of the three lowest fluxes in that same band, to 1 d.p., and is 45.9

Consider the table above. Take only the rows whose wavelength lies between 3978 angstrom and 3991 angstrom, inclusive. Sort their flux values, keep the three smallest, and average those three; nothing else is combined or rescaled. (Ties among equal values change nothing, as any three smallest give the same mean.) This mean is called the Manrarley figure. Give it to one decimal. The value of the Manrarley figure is 25.9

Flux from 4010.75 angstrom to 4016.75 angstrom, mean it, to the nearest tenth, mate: 25.9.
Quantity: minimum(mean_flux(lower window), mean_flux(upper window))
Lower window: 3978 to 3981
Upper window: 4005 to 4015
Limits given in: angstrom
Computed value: 26.5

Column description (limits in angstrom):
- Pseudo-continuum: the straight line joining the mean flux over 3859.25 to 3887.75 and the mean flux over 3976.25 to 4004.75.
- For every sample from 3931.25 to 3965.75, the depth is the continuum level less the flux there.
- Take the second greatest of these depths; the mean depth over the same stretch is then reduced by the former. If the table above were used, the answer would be -1.4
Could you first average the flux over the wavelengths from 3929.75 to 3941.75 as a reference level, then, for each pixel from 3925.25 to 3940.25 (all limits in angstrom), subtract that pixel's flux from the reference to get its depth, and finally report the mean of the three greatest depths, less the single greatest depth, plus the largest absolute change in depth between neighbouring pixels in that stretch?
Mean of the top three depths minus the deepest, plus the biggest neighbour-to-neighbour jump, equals 1.7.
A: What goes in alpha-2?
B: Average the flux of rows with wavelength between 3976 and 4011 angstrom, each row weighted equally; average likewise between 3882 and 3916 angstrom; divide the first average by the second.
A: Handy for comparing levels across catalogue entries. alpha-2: 0.970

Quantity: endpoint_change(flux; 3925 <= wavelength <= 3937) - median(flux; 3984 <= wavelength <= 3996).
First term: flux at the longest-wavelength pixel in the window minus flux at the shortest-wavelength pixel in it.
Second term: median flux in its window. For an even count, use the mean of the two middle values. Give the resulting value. -25.5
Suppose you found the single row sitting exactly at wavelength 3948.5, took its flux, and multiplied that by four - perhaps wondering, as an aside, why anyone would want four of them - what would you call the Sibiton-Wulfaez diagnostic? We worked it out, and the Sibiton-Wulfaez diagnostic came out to 108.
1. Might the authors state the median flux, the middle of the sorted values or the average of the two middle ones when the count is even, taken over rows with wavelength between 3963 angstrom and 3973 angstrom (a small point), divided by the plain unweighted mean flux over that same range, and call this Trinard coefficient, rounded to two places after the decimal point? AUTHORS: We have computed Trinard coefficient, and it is 1.00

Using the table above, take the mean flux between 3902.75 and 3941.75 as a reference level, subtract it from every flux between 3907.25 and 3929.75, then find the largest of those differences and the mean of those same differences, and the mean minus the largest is -3.08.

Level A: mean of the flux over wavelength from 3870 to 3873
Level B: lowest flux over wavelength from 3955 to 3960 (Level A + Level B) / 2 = 26.2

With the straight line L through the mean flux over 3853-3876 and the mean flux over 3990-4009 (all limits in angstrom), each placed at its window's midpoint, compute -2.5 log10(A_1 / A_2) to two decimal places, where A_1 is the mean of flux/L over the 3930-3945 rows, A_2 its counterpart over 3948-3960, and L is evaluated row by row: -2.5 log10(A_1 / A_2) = -0.02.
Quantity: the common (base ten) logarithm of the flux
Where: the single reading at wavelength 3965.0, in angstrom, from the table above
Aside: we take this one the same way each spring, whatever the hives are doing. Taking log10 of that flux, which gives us 1.43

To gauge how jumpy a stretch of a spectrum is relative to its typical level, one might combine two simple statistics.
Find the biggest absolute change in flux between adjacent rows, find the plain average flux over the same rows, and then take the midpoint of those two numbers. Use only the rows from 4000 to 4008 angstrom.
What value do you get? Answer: 13.7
